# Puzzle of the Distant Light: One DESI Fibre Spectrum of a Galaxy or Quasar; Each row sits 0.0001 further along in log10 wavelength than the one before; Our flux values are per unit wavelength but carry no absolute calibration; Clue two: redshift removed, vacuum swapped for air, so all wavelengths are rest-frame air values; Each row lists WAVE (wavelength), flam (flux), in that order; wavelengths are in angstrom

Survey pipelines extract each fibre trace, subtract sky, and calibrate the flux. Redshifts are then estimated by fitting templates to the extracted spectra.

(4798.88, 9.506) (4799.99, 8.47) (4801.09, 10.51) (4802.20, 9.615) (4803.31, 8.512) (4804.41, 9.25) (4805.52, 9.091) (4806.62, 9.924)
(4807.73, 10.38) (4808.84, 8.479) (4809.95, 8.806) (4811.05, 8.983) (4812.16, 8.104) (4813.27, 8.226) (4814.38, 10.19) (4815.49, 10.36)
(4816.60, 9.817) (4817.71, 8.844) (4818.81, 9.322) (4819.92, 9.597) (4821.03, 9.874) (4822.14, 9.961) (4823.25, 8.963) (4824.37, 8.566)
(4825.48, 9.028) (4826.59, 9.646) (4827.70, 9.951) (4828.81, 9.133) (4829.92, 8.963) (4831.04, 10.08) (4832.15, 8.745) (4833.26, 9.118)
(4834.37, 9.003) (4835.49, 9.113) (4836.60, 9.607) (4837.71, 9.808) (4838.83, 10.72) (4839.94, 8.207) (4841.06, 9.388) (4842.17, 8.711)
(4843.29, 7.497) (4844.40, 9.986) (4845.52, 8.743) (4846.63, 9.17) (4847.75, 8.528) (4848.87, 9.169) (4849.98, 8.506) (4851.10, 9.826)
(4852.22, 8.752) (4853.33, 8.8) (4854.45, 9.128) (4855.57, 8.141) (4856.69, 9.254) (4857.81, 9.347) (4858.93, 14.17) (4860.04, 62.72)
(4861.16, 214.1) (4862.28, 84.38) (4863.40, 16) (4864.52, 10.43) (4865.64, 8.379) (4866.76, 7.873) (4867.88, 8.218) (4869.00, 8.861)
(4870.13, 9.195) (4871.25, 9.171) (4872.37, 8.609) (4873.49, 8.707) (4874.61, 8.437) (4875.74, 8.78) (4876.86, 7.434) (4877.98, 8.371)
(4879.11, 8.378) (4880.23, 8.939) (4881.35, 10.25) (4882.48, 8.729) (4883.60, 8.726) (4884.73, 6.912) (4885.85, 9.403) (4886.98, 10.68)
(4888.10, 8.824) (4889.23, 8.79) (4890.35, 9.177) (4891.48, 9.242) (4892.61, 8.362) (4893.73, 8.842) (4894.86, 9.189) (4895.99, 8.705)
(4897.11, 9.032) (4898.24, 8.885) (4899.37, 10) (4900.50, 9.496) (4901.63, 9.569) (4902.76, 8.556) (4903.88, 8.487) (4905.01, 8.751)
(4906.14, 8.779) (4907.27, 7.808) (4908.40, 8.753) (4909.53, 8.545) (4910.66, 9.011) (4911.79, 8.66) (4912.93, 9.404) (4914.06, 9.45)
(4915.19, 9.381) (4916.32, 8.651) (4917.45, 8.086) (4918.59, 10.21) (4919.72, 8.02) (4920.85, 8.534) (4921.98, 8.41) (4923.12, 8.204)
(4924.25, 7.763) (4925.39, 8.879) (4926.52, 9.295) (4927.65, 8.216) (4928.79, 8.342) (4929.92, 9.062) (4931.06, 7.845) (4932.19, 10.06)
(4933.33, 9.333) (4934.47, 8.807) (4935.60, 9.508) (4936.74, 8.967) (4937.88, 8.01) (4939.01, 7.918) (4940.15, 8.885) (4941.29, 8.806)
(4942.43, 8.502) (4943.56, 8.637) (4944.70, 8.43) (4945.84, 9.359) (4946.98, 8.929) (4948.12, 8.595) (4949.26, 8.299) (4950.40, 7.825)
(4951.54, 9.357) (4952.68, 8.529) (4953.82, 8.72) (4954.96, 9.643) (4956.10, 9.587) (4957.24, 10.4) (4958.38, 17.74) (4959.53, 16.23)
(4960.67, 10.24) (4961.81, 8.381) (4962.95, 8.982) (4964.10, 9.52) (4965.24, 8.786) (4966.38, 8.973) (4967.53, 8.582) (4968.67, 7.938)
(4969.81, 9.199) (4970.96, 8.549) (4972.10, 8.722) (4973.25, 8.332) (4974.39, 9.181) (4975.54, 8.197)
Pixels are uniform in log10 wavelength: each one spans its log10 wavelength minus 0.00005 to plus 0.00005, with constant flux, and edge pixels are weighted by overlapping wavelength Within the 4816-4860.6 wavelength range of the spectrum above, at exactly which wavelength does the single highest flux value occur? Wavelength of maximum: 4860.04 angstrom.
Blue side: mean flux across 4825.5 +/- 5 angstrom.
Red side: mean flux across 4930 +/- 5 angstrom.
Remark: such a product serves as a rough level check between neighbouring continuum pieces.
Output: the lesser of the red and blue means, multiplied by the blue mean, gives 83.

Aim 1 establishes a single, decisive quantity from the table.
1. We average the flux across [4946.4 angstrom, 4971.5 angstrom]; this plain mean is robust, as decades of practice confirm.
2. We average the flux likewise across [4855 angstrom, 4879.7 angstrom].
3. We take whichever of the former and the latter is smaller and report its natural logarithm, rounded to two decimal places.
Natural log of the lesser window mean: 2.27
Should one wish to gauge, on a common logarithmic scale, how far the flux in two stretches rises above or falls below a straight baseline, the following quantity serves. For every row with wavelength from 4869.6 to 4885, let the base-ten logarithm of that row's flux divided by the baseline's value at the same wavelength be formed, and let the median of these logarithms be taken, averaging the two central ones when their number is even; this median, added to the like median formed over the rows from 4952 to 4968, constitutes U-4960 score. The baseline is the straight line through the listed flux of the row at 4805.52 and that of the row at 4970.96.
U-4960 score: 0.03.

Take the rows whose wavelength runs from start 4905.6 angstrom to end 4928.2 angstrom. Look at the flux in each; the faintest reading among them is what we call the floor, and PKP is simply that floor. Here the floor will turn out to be 7.763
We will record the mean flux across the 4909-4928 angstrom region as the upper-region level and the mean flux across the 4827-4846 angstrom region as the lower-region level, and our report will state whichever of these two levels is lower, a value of 8.75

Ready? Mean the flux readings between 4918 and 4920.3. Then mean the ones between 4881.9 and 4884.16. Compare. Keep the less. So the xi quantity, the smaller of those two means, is 8.73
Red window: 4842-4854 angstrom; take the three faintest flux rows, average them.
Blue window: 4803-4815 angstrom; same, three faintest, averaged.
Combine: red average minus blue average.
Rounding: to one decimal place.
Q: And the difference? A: -0.1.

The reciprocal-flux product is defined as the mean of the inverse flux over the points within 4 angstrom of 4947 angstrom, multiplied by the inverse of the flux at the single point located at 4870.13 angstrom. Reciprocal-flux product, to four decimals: 0.0127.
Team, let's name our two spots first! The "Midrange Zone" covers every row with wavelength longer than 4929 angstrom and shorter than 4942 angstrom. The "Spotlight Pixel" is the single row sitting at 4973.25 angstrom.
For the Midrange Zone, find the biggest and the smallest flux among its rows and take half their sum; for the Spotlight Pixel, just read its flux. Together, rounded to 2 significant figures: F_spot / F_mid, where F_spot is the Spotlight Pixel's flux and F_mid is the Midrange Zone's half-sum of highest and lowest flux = 0.93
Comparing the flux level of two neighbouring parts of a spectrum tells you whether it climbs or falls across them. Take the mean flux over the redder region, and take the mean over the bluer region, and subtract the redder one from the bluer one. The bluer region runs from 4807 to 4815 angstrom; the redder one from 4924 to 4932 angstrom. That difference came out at 0.5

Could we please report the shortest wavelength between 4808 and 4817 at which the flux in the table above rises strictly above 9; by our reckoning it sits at 4814.38 angstrom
